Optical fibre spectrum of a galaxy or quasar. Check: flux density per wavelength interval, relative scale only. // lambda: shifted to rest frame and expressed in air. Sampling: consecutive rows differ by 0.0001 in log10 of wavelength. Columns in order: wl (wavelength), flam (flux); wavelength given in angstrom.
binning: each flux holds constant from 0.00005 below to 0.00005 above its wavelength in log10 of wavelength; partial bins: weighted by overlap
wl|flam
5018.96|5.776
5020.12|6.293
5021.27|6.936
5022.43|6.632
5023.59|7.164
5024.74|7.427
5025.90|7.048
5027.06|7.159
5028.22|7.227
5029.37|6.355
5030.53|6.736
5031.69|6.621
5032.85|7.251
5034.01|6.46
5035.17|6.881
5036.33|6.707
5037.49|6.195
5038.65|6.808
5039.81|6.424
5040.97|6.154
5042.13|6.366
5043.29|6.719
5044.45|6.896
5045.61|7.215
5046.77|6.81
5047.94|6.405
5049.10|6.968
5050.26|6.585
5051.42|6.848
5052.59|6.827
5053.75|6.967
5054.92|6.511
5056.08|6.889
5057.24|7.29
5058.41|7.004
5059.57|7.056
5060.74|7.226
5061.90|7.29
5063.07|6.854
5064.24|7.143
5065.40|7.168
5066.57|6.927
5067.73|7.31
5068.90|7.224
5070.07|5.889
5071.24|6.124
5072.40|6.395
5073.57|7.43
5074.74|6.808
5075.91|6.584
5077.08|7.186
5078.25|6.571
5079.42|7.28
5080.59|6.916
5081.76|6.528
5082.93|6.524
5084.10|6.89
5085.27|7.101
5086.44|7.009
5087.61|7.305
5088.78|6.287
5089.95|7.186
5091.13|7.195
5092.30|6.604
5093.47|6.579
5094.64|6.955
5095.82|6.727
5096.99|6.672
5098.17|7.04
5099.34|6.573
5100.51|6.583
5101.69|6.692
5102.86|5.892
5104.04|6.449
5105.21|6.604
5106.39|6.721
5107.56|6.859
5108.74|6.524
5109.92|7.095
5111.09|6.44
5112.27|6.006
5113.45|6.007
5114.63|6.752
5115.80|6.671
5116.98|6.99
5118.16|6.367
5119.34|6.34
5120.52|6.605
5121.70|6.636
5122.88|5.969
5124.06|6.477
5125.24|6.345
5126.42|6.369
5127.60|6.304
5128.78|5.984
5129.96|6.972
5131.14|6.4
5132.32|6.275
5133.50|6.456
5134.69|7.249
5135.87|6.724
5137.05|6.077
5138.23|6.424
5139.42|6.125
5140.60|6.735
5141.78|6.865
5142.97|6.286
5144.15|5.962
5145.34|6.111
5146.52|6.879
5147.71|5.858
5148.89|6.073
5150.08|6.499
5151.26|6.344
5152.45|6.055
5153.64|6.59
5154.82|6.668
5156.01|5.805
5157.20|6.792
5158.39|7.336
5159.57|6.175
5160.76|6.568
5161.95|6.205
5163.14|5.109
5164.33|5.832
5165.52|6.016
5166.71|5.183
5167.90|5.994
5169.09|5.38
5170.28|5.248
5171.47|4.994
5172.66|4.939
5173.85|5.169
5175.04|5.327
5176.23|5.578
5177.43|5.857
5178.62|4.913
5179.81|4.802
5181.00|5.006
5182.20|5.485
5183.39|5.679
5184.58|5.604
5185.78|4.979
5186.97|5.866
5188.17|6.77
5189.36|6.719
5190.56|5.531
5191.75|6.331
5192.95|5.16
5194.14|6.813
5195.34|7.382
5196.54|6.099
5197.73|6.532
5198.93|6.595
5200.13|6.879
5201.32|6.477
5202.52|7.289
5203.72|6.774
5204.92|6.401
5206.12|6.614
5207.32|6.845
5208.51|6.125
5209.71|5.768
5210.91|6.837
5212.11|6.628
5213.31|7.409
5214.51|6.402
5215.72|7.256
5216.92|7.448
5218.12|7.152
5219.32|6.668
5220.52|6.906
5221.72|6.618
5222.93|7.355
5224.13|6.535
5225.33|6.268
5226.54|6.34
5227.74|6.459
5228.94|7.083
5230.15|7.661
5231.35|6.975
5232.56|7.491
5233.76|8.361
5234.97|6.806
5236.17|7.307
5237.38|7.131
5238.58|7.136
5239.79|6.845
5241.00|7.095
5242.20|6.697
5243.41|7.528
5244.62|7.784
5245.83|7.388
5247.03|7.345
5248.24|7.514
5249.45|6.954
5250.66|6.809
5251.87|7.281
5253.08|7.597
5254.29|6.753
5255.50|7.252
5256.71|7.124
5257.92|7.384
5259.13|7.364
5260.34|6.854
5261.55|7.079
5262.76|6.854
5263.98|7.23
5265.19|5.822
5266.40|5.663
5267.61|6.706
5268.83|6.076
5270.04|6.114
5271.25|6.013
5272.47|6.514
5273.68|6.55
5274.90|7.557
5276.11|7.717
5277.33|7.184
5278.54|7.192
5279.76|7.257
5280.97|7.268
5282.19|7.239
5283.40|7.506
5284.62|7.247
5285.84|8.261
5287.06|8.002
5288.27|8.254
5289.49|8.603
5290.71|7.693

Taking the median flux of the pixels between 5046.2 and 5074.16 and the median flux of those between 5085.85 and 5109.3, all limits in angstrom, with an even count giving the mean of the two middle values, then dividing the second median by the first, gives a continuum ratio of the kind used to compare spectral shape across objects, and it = 0.96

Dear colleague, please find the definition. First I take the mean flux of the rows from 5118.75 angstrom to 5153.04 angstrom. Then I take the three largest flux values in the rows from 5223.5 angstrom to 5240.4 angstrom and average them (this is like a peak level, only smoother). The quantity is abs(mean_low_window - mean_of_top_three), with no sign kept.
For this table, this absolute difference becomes 1.4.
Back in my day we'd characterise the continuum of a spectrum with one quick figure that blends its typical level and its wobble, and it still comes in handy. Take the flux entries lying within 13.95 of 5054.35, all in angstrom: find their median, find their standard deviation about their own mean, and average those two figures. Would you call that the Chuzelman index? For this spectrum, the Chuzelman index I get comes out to 3.61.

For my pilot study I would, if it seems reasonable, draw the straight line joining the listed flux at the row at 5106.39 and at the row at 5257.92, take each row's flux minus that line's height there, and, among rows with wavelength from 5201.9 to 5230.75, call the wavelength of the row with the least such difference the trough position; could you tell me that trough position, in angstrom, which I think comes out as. 5209.71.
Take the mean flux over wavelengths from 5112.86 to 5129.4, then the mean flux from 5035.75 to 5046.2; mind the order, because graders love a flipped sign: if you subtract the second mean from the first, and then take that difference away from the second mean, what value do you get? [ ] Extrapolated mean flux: 6.8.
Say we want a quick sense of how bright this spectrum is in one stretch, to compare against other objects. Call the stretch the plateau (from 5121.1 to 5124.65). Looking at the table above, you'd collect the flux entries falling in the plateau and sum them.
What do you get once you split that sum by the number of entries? 6.4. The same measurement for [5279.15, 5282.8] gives 7.3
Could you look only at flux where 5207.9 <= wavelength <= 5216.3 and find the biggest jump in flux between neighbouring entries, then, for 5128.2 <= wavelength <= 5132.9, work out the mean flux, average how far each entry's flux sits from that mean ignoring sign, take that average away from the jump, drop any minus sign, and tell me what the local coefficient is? 0.79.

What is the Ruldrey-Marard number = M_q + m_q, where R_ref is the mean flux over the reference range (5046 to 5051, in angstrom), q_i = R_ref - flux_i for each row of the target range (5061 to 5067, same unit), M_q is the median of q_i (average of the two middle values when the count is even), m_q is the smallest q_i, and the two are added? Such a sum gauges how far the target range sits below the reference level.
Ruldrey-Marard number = -1.0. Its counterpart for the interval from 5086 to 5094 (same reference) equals -0.9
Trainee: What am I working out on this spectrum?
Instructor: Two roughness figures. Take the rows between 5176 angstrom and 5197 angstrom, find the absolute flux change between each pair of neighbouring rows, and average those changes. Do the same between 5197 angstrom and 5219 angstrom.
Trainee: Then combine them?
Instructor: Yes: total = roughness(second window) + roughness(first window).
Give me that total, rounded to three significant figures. 1.16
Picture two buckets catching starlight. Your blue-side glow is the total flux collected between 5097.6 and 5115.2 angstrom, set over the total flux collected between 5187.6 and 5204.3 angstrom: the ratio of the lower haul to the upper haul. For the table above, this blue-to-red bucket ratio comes 1.1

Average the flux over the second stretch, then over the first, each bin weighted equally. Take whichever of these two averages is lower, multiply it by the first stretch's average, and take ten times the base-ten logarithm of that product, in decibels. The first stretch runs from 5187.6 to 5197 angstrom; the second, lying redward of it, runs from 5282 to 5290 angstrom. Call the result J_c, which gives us 16.06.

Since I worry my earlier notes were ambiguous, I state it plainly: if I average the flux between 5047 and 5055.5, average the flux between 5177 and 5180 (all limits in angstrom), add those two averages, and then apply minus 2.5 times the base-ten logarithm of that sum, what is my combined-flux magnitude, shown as -2.69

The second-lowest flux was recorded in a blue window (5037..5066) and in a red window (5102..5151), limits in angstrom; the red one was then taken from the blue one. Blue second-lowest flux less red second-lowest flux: 0.30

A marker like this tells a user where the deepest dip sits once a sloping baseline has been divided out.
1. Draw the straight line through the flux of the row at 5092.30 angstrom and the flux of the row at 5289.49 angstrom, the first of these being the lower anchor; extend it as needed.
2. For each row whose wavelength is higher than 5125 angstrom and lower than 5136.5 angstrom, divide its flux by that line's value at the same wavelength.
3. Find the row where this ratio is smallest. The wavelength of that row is 5128.78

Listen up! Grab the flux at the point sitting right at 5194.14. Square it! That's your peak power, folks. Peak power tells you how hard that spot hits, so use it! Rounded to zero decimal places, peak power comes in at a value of 46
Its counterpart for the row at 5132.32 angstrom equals 39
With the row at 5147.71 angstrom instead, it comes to 34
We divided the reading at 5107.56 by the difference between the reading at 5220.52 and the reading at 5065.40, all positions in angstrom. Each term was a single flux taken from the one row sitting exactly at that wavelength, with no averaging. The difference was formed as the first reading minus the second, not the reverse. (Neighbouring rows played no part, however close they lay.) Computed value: -26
